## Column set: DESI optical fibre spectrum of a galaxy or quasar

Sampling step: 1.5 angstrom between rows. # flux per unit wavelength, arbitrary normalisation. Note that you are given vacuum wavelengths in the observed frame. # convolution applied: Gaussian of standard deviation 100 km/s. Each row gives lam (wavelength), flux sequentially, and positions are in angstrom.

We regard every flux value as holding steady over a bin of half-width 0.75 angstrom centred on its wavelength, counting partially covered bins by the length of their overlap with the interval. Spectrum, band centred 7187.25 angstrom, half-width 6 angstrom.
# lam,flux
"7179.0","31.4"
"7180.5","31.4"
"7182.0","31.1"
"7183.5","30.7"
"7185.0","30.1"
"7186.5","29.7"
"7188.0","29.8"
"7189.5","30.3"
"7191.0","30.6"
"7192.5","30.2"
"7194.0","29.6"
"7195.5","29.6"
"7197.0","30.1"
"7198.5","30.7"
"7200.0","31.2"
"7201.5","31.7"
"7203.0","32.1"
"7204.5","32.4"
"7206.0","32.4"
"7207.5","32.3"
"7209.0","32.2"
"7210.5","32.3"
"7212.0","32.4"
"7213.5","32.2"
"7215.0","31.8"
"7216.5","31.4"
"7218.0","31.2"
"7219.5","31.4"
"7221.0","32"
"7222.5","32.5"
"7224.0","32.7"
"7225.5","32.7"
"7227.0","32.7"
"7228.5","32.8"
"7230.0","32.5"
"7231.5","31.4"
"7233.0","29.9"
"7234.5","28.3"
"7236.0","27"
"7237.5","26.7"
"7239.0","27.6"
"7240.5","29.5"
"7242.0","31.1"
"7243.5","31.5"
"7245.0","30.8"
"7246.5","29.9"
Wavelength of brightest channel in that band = 7182.0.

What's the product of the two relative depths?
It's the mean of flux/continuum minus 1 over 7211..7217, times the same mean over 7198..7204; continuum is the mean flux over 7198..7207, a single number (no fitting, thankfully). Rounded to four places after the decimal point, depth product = -0.0001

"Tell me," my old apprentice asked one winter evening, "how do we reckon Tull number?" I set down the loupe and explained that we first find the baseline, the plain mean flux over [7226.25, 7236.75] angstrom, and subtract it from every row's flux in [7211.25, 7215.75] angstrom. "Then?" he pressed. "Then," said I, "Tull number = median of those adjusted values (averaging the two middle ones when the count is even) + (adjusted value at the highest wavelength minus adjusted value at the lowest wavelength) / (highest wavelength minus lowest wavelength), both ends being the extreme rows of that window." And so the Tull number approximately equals 1.3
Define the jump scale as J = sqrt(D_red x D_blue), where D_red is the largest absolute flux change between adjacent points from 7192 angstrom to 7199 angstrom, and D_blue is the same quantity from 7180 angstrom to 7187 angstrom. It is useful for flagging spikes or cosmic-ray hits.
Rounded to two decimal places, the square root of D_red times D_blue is 0.60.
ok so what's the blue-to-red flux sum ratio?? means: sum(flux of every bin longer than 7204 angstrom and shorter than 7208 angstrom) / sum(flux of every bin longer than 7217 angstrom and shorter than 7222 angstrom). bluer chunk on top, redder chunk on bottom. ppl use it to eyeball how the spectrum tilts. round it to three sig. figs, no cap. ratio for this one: 1.03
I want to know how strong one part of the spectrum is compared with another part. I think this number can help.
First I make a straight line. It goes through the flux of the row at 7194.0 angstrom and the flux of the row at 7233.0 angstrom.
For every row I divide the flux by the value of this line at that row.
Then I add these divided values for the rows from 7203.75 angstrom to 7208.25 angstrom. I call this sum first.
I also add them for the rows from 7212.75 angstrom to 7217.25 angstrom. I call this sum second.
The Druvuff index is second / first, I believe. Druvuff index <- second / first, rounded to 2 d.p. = 0.98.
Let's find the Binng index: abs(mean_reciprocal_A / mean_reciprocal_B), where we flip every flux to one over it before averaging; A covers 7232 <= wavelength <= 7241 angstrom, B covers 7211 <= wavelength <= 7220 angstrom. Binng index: 1.13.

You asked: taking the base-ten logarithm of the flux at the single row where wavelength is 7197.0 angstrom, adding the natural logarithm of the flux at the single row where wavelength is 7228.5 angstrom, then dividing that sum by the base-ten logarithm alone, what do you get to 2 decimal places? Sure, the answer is 3.36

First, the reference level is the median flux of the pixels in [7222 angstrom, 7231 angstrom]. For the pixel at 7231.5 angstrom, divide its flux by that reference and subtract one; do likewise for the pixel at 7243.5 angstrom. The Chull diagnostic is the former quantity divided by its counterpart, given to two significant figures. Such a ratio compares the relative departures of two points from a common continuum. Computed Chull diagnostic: 1.1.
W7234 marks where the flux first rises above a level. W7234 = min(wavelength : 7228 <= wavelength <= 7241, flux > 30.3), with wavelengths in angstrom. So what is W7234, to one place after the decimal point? 7228.5 angstrom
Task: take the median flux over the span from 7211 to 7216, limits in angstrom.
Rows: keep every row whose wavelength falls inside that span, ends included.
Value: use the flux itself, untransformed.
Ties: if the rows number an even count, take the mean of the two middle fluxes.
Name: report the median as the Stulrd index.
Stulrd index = 32.2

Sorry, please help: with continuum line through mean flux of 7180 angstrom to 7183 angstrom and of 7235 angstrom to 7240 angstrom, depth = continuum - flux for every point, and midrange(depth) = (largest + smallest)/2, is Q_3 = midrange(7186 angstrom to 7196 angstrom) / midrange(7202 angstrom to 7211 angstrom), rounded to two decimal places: -0.19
